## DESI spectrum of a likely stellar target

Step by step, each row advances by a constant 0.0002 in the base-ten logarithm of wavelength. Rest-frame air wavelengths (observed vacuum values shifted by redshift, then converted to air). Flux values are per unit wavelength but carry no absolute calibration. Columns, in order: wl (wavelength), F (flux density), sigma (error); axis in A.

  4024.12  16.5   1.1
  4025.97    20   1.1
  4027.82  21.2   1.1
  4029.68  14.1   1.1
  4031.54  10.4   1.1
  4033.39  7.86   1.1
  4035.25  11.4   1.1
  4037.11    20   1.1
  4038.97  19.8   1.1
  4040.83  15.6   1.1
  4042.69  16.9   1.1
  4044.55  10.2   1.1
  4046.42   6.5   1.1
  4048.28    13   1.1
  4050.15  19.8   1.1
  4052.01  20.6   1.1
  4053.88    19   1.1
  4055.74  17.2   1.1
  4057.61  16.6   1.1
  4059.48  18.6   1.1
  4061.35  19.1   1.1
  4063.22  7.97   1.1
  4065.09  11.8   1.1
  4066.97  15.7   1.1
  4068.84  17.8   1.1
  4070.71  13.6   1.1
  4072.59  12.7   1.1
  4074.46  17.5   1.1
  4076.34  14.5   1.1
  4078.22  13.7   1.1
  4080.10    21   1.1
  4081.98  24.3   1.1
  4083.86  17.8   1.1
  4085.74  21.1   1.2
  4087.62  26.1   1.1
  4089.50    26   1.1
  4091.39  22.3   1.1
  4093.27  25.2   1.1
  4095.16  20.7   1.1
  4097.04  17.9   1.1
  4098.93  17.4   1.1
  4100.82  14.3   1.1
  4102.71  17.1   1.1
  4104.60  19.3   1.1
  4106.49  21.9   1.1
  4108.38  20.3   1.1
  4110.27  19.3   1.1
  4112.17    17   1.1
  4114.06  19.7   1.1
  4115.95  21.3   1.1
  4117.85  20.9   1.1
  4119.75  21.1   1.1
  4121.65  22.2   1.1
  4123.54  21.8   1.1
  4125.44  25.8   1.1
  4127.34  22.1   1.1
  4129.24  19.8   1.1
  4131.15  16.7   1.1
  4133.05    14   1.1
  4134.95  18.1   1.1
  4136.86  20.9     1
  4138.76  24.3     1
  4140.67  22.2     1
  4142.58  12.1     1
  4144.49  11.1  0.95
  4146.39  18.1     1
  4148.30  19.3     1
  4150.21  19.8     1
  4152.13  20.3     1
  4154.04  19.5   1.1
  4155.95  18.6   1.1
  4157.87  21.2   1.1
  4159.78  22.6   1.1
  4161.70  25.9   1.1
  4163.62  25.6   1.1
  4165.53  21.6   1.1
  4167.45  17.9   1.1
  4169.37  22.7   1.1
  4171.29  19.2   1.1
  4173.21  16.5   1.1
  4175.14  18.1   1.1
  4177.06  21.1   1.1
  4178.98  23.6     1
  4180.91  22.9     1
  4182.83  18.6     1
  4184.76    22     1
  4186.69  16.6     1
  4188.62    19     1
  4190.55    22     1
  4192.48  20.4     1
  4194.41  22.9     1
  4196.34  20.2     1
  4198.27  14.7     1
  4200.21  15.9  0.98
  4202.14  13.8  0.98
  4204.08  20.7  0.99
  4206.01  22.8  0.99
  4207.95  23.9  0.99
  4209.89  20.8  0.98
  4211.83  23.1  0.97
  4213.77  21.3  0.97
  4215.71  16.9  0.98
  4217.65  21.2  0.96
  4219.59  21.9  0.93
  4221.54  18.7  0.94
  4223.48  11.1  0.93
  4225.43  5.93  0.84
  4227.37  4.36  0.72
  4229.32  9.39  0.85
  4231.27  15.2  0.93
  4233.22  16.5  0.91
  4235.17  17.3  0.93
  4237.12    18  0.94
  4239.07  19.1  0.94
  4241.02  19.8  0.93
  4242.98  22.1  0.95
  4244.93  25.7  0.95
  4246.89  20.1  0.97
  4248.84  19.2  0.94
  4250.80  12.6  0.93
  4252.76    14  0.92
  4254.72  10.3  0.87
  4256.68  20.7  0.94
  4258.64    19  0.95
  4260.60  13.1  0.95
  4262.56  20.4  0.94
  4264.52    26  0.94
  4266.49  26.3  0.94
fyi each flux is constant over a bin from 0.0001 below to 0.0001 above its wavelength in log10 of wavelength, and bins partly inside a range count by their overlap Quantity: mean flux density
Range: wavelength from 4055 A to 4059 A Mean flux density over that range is 17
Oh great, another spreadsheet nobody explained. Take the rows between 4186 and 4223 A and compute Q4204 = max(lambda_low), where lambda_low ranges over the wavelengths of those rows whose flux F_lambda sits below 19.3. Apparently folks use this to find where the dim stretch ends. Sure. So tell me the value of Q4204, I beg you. 4221.54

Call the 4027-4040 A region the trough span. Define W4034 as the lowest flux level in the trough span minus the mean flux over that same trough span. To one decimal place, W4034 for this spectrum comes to -7.1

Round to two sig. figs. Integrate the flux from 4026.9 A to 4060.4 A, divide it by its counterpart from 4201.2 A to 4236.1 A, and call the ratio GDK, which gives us 0.88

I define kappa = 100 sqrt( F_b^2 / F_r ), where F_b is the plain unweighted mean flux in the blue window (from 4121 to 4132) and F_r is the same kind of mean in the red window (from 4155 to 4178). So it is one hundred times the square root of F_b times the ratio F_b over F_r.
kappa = 468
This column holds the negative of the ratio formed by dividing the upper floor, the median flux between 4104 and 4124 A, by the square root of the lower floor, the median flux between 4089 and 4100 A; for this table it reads -4.5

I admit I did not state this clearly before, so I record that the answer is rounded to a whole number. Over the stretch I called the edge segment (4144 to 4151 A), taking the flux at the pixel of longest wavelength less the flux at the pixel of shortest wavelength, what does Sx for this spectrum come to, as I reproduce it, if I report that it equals 9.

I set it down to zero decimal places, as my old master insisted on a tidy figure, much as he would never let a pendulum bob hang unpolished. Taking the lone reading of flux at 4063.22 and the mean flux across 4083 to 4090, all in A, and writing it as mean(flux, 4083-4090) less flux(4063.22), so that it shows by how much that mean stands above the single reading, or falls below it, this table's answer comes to 15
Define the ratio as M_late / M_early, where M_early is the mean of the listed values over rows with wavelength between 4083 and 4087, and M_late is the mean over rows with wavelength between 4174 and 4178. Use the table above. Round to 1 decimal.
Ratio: 1.0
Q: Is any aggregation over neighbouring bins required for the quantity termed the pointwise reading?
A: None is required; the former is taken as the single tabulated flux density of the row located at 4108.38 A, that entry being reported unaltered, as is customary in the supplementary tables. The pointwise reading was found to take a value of 20.3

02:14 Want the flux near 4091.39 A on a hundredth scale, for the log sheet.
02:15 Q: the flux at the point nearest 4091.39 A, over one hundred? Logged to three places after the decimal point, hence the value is 0.223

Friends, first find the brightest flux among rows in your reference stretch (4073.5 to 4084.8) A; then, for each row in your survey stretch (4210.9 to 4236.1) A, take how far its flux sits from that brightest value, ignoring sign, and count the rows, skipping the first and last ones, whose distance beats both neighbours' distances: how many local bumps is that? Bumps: 2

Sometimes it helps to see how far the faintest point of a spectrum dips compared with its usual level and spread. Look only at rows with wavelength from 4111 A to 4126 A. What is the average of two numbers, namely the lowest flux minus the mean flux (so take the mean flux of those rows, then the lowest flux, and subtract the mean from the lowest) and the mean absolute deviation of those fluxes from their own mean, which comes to -1.3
